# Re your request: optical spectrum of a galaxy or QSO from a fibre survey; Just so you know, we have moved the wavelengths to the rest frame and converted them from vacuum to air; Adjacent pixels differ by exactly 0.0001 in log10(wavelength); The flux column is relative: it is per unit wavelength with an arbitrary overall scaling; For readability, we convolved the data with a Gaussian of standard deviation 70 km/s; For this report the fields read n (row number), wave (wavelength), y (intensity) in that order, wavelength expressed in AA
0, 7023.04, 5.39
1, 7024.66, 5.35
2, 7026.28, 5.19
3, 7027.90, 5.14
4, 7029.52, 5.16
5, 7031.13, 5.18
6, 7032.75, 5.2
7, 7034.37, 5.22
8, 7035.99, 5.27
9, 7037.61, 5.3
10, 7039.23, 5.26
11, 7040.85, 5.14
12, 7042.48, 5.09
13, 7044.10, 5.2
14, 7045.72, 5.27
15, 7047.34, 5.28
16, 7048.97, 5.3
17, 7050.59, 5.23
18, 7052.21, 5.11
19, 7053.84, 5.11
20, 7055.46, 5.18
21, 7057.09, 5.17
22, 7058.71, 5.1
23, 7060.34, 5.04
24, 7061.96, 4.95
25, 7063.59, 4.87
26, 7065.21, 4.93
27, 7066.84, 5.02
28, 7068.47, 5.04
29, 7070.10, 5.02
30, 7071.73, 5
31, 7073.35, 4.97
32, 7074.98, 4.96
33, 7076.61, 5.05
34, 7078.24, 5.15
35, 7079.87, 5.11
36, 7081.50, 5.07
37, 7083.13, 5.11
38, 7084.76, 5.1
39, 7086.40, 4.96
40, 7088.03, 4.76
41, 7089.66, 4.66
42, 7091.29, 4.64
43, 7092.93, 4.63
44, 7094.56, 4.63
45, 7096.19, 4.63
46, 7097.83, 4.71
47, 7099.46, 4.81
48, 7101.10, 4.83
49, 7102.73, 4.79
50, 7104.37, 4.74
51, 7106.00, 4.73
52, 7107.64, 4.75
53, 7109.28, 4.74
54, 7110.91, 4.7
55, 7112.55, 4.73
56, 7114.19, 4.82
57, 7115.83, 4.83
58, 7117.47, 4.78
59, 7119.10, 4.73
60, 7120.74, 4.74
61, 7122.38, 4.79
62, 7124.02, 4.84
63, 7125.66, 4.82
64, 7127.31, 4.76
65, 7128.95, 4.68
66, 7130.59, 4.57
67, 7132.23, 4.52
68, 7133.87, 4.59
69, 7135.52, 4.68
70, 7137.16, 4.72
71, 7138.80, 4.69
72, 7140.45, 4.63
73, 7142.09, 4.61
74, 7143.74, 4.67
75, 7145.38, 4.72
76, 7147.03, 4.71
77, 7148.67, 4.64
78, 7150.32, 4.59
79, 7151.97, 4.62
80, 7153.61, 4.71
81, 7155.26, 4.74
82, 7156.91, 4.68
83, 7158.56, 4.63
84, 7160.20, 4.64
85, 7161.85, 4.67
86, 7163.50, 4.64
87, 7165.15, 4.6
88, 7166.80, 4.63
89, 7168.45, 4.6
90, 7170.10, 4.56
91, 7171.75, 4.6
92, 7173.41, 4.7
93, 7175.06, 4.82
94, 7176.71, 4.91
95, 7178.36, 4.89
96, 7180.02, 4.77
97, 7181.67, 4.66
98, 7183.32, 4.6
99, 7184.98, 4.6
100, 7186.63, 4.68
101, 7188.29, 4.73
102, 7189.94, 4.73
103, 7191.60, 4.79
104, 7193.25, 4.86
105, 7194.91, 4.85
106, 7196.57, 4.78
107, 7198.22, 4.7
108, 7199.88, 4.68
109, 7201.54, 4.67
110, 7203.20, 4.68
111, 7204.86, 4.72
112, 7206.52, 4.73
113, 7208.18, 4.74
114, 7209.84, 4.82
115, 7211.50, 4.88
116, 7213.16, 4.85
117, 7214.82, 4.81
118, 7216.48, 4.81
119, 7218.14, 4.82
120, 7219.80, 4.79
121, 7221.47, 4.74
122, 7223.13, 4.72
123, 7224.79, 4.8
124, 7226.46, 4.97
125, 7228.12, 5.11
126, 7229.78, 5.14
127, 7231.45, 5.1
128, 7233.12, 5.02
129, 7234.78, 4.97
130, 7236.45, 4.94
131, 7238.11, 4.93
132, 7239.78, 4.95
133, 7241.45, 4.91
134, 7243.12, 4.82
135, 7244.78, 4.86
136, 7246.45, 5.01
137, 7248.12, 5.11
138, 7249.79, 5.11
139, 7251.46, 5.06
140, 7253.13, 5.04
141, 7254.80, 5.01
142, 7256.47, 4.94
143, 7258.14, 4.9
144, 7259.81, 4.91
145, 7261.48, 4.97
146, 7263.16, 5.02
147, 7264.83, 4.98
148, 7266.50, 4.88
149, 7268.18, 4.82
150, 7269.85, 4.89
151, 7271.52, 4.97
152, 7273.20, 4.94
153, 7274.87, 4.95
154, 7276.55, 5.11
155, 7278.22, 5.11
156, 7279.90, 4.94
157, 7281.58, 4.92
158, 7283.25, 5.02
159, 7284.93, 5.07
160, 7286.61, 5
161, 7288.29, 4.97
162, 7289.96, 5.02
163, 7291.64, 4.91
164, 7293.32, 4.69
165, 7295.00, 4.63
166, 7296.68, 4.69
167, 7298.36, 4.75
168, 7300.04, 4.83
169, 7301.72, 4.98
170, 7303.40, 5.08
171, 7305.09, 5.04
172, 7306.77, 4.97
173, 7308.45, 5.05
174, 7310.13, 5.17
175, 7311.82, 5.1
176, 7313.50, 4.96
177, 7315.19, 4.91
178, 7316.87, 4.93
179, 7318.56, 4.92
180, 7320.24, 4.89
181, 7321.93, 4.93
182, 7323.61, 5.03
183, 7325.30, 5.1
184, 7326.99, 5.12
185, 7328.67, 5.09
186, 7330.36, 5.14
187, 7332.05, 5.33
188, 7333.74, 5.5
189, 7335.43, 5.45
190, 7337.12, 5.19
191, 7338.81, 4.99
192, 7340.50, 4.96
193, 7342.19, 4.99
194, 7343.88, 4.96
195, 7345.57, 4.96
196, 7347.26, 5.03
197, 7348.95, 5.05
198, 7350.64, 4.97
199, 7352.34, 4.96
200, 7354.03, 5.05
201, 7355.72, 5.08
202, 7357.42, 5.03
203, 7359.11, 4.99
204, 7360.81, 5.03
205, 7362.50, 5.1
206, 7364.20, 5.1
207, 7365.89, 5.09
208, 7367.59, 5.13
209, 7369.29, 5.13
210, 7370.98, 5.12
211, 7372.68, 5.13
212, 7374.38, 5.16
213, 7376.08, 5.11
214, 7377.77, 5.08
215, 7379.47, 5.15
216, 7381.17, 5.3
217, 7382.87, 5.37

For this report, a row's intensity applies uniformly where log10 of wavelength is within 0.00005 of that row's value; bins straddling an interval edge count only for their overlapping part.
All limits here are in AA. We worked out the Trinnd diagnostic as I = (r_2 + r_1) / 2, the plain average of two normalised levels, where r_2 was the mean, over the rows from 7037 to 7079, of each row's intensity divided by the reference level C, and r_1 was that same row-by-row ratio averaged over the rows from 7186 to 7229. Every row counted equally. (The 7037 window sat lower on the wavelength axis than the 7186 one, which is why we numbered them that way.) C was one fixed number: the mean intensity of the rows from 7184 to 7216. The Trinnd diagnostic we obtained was 1.041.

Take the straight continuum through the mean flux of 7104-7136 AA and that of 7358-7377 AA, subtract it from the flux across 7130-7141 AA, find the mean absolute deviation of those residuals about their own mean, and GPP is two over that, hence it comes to 36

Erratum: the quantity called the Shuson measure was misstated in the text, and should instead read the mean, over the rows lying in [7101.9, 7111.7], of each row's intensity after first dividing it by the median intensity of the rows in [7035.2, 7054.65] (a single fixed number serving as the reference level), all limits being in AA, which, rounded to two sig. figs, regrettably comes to 0.90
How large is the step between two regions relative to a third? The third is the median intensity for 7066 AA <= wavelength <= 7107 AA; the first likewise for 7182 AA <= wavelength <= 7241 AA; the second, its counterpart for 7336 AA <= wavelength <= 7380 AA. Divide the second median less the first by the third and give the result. 0.053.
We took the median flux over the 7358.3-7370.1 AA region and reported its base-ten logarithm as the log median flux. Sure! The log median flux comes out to 0.708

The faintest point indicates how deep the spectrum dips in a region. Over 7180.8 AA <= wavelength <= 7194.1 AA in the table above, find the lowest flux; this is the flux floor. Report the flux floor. 4.6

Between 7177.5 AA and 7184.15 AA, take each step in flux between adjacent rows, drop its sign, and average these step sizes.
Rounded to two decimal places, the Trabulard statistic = 0.10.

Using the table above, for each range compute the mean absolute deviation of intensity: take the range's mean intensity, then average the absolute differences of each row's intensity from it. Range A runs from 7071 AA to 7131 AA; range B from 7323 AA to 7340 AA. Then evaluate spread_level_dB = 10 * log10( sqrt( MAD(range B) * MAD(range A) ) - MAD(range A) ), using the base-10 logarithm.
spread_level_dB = -21.7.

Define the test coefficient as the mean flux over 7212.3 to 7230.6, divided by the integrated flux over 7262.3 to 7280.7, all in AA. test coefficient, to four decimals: 0.0533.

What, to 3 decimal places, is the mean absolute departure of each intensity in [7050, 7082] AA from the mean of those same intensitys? 0.074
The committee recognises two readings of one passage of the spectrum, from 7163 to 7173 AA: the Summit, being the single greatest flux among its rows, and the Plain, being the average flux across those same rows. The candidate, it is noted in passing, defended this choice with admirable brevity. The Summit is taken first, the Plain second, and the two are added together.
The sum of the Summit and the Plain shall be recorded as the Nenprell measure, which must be 9.2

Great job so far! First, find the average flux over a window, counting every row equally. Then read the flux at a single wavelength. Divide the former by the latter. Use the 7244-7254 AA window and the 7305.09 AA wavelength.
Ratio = 0.998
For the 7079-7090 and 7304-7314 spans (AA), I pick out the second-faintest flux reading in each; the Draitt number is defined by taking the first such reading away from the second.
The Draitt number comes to 0.21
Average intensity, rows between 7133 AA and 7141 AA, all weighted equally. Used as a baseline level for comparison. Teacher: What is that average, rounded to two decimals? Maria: 4.66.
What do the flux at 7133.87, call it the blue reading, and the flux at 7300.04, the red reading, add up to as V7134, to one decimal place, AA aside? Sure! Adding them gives 9.4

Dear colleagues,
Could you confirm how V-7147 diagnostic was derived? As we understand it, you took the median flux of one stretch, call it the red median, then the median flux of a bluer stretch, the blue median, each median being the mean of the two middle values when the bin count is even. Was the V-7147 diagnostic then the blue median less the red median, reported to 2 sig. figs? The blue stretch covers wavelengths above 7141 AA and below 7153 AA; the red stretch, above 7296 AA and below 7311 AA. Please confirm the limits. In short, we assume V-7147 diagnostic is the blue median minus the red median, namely -0.34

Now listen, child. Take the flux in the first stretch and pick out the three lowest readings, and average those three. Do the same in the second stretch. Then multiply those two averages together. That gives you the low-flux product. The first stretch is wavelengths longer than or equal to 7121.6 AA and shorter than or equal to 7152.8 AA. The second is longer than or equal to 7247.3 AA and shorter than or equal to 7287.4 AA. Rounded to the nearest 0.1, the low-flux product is 22.2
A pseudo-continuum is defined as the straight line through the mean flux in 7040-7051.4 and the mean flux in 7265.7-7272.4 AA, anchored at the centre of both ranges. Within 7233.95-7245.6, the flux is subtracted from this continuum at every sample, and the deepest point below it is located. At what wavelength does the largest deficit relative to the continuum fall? 7243.12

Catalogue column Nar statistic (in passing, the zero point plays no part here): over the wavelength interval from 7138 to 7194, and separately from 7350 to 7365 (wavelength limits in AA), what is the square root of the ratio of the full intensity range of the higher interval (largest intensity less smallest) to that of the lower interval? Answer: 0.63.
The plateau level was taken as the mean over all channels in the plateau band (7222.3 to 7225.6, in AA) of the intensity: 4.8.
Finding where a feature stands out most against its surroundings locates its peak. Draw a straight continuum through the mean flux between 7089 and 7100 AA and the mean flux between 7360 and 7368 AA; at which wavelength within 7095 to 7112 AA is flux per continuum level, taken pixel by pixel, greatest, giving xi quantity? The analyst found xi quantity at 7101.10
